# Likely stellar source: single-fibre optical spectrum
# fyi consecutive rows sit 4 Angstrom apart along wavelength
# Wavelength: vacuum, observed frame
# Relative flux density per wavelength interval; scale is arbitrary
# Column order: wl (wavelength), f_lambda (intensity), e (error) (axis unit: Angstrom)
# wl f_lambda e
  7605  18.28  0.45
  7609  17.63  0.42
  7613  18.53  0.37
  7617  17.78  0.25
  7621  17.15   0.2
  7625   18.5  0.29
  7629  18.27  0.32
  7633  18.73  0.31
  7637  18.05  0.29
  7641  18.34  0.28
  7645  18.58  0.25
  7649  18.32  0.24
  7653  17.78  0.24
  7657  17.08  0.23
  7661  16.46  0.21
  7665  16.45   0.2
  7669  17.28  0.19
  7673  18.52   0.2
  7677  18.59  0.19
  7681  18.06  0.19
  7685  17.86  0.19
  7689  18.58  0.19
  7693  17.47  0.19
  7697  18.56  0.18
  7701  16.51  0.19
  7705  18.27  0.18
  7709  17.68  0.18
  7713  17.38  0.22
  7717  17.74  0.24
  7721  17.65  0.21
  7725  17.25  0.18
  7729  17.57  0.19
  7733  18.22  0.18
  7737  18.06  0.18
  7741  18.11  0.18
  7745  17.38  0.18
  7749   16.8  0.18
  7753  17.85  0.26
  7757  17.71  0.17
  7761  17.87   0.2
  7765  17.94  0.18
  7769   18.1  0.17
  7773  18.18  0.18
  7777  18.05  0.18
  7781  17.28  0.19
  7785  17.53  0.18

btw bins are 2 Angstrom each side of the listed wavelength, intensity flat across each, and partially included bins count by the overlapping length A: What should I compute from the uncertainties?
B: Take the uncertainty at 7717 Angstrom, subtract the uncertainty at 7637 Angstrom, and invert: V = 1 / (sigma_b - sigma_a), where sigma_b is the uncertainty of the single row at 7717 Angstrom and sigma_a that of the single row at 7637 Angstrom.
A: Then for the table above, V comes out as -20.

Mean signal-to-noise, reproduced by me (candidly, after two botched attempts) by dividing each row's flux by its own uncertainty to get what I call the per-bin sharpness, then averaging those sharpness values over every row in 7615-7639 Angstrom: 67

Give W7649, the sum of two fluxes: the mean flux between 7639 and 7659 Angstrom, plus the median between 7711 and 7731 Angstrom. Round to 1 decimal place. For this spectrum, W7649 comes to 35.6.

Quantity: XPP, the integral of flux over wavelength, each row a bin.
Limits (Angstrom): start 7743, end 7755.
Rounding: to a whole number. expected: 208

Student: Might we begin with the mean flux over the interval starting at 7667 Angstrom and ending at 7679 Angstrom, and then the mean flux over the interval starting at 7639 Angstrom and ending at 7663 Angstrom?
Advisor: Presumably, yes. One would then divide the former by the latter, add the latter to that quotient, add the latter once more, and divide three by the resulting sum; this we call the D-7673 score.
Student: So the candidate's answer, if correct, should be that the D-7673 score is 0.0821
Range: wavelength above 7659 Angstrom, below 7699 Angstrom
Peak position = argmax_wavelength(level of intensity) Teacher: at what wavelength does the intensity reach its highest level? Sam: 7677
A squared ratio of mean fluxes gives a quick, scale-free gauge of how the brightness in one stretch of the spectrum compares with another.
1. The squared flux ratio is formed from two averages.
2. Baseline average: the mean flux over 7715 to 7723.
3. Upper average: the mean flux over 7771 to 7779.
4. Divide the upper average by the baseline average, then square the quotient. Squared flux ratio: 1.048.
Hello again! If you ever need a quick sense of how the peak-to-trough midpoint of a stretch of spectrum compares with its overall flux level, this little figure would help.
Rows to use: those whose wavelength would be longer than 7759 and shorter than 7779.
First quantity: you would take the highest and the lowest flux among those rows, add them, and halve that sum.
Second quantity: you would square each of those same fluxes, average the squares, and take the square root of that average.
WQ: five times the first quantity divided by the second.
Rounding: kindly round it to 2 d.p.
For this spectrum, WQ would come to 5.00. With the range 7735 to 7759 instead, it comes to 4.94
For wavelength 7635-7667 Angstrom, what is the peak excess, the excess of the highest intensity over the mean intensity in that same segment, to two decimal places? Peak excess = 0.95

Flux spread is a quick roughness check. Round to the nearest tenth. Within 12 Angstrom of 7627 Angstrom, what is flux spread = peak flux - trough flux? 1.6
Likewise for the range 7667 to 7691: 1.3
